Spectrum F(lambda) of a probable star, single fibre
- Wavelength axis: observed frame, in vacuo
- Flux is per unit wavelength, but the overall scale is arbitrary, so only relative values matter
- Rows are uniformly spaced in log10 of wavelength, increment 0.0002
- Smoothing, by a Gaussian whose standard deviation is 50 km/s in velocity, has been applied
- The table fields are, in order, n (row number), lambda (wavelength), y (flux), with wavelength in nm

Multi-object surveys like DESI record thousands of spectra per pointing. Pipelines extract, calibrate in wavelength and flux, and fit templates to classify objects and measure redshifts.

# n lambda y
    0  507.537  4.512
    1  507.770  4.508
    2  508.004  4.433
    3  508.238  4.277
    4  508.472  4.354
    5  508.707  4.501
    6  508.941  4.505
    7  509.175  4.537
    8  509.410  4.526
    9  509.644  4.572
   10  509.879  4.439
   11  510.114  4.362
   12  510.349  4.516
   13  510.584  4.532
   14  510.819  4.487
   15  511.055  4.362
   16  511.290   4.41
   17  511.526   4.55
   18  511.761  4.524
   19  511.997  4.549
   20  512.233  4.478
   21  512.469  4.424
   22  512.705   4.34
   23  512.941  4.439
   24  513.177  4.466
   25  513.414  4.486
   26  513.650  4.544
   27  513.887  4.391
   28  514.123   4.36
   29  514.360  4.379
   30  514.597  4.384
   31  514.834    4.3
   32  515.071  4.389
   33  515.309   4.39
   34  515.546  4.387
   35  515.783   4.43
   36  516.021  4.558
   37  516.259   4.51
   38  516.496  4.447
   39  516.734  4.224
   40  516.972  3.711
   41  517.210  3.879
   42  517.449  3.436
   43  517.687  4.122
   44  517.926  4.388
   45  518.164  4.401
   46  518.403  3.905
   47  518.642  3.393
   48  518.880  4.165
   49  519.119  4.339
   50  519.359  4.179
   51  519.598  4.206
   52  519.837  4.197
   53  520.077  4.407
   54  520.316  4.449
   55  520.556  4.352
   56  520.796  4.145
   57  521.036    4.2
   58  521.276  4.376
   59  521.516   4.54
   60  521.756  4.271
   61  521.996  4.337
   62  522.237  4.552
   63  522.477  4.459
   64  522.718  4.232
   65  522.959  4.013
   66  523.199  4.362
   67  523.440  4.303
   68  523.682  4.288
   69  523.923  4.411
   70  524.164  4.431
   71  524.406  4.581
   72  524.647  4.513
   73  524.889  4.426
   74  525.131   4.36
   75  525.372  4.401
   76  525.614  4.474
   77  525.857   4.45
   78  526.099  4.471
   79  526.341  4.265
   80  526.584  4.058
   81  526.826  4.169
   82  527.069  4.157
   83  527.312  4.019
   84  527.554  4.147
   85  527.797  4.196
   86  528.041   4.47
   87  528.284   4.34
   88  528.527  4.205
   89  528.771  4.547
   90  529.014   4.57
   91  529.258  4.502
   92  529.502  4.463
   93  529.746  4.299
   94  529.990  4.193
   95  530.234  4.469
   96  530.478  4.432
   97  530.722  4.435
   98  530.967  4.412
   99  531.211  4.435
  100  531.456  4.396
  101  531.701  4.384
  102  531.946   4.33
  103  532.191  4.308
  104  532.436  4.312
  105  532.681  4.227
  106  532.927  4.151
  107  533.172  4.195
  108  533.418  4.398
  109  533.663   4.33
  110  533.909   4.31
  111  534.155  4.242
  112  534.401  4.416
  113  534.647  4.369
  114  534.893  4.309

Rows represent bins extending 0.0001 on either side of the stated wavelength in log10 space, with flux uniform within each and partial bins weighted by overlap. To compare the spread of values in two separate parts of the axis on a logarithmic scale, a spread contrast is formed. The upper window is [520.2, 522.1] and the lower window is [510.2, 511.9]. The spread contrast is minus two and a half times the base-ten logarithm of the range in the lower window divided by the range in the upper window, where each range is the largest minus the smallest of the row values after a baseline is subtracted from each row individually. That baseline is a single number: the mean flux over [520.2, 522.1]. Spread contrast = 0.8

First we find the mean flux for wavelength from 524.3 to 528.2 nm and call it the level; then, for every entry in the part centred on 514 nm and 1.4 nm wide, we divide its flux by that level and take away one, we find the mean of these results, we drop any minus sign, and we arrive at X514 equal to 0.024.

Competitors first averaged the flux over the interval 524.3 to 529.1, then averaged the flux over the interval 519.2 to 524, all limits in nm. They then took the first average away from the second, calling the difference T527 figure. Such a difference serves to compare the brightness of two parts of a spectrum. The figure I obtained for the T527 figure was 0.0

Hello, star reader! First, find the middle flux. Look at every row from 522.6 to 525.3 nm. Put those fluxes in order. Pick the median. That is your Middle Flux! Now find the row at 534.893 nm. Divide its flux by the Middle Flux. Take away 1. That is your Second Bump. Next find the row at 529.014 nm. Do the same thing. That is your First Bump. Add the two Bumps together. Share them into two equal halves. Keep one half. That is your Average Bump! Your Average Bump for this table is 0.018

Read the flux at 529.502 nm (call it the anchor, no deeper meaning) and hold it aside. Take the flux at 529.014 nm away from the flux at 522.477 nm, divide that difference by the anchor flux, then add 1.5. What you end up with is 1.48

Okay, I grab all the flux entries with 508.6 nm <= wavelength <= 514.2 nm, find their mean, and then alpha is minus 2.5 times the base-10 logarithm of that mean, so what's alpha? -1.63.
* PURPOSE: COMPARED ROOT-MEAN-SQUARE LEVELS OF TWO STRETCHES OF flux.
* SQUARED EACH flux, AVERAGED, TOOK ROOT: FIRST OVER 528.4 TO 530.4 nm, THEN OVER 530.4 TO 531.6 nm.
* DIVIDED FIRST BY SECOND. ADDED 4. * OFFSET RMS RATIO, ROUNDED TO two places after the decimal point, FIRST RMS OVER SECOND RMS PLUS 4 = 5.00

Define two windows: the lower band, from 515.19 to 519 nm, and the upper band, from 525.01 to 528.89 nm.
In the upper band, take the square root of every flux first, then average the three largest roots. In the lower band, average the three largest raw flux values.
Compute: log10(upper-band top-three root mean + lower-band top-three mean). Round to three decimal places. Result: 0.821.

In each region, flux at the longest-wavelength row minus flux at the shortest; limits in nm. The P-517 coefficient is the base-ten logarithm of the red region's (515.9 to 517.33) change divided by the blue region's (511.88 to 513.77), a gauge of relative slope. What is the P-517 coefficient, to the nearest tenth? 2.1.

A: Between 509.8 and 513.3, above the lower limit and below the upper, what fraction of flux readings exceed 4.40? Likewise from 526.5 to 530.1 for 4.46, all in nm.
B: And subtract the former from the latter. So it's -0.47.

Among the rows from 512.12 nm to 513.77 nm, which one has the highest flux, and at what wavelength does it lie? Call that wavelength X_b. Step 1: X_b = 513.650 nm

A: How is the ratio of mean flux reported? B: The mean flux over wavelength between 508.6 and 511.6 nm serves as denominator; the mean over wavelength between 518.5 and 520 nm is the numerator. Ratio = 0.91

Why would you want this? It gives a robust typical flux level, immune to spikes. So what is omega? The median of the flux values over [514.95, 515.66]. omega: 4.39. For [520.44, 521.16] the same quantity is 4.20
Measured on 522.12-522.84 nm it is 4.46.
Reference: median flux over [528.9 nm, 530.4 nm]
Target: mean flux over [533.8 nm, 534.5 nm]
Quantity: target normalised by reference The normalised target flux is 0.97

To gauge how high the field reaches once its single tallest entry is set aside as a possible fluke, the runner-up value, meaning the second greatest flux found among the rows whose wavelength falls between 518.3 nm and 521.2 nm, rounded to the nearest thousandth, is 4.407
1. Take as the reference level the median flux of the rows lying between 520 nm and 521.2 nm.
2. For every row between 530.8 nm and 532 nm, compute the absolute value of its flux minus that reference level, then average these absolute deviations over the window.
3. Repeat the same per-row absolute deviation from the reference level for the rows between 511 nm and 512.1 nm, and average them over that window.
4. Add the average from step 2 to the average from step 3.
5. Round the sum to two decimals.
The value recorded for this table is 0.18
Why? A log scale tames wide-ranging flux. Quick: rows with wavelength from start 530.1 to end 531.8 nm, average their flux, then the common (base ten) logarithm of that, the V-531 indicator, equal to 0.646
